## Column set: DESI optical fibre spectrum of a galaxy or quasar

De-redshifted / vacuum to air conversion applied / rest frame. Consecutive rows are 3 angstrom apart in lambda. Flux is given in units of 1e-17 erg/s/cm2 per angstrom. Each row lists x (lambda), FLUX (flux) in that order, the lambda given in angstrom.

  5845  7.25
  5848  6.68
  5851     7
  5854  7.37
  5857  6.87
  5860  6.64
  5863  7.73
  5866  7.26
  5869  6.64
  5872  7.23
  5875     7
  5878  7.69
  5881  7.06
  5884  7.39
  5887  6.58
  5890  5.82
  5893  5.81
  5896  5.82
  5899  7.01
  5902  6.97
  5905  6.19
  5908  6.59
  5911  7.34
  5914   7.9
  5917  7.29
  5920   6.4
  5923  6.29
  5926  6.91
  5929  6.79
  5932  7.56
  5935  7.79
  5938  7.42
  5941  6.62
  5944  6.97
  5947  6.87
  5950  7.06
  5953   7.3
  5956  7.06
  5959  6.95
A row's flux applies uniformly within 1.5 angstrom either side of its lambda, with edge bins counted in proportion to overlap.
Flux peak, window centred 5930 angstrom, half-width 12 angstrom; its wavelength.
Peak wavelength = 5935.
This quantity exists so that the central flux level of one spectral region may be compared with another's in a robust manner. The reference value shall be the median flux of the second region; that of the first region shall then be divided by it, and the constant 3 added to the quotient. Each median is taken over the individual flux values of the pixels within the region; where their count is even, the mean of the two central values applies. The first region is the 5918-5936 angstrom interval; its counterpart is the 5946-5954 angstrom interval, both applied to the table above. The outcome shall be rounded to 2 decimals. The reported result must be 3.97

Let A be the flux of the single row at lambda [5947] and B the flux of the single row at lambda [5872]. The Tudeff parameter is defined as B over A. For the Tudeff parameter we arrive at 1.05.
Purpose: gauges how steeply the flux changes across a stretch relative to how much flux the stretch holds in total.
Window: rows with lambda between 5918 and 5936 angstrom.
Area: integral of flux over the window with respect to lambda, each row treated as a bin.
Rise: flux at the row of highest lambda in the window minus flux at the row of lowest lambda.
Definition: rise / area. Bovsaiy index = 0.011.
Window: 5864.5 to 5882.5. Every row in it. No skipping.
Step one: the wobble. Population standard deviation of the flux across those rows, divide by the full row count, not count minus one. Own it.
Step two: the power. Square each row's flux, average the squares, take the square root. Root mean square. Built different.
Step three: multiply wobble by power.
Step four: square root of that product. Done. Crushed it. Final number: 1.50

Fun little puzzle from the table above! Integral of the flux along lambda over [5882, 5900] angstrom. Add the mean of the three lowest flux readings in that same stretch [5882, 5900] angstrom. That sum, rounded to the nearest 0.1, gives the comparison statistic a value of 121.1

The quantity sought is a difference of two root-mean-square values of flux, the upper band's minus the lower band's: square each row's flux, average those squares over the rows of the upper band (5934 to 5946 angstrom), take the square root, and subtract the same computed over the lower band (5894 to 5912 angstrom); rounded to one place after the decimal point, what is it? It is 0.5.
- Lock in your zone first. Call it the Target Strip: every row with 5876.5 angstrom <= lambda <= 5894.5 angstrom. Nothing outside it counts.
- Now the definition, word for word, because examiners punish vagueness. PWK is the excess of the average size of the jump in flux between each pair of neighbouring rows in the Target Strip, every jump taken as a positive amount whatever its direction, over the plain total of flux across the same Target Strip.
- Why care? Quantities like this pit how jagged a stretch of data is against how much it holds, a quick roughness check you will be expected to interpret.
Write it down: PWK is -40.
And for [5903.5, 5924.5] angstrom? -47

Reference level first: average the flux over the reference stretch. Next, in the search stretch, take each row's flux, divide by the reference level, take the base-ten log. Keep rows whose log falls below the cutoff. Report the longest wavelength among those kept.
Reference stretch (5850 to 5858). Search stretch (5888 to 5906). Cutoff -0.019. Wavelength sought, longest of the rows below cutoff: 5905 angstrom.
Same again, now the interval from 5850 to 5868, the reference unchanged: 5860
